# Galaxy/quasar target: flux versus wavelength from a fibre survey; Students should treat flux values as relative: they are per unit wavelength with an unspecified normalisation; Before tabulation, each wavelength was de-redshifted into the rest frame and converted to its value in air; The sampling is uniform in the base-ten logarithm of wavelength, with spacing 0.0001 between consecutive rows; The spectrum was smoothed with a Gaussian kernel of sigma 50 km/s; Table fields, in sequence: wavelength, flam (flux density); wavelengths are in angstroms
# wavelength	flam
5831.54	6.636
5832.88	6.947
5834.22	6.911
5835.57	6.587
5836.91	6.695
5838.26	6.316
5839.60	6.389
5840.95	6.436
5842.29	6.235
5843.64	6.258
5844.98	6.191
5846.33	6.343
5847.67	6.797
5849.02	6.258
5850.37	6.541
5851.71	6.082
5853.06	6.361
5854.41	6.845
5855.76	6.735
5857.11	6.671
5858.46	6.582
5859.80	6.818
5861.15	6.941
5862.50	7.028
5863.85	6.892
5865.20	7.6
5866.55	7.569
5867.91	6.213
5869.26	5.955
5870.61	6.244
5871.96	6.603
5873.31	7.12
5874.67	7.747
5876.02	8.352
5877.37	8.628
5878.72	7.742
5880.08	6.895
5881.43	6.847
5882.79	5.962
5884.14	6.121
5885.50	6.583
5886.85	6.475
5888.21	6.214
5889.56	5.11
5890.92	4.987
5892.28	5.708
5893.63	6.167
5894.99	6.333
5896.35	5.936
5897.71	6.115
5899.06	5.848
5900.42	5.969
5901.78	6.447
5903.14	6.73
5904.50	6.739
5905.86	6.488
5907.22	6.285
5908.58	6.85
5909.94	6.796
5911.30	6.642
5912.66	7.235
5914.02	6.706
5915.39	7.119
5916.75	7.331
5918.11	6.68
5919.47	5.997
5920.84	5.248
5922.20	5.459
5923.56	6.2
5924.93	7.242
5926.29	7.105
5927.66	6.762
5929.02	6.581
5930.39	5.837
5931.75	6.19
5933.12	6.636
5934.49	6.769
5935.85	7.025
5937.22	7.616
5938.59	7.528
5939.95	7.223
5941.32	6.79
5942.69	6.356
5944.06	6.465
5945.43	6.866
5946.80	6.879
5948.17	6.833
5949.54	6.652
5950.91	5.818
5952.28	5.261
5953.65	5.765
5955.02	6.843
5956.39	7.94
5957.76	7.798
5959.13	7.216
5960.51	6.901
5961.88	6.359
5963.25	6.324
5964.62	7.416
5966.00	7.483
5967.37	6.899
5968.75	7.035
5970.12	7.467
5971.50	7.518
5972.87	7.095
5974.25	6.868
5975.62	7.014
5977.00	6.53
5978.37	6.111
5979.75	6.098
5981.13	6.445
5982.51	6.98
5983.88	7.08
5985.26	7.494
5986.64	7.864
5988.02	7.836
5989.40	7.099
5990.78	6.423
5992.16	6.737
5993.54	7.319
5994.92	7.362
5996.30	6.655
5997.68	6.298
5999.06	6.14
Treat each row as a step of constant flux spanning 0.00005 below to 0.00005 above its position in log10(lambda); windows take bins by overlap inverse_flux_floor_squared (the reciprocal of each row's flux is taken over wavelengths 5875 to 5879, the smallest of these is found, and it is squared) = 0.0134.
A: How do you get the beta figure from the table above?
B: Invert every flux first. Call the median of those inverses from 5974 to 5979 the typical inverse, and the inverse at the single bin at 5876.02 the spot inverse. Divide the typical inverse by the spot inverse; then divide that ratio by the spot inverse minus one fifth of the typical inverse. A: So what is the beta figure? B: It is 13.9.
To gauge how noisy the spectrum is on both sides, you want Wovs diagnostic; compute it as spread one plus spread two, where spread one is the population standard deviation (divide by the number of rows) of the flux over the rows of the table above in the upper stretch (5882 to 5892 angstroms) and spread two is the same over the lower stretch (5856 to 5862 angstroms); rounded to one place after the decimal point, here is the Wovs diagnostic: 0.7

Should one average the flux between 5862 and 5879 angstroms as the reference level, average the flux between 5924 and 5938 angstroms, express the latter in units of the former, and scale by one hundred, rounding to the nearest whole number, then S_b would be 94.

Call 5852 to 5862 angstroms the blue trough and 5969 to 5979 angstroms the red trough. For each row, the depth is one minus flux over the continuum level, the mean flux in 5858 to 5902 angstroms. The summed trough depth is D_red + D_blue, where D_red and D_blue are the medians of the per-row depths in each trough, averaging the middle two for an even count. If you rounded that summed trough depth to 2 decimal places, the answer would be -0.08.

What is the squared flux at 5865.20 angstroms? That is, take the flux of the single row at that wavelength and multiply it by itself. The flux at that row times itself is 58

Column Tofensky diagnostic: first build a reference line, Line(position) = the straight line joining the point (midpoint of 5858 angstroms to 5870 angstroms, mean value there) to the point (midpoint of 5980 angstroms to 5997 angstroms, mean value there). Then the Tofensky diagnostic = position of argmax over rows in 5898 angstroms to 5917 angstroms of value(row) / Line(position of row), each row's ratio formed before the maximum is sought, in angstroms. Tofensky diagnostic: 5916.75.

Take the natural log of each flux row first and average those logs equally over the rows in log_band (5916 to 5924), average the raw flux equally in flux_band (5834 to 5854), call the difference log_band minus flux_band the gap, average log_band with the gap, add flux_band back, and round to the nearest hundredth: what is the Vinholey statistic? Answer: 5.02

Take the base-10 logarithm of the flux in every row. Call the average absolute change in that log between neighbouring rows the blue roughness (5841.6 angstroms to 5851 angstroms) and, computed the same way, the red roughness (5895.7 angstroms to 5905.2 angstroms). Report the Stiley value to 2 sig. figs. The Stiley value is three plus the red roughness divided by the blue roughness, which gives 3.9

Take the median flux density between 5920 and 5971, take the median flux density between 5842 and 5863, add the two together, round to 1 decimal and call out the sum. 13.4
